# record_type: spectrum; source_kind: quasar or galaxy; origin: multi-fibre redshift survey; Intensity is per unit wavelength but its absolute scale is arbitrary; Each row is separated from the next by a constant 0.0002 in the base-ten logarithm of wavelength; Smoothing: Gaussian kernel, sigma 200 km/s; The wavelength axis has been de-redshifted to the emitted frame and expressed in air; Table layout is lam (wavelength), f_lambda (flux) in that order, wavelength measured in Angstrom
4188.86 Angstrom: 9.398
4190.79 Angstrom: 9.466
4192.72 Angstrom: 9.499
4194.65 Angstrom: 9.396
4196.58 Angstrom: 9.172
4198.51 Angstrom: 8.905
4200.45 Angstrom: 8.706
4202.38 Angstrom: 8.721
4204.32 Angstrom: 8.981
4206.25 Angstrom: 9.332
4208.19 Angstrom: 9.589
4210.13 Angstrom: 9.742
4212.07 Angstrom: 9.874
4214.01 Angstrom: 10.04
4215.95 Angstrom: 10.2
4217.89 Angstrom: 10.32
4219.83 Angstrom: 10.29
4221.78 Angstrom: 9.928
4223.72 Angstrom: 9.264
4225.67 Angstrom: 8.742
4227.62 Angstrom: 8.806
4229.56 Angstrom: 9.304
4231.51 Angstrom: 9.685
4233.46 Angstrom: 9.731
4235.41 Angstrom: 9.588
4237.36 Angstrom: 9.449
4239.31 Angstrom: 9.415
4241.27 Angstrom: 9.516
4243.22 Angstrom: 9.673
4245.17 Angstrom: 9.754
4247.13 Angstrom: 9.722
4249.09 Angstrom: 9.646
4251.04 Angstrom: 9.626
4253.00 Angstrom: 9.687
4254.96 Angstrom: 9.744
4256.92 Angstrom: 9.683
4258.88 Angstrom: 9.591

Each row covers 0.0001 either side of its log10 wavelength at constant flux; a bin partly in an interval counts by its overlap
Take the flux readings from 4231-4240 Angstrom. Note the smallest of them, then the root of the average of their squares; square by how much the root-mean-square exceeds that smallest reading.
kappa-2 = 0.03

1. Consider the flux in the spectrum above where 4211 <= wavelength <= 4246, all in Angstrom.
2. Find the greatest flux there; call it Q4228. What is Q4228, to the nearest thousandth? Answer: 10.320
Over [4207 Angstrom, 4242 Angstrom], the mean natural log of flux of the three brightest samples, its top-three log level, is 2.33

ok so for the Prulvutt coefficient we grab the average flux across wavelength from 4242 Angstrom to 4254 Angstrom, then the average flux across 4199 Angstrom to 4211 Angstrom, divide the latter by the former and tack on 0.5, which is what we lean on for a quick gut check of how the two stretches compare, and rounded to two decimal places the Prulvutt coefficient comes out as 1.45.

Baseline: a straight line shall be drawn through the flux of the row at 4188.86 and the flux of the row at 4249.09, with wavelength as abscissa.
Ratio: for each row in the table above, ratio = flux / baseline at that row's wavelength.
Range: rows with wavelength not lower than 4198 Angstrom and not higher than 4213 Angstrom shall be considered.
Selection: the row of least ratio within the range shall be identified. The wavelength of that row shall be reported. 4200.45 Angstrom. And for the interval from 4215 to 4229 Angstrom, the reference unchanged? 4225.67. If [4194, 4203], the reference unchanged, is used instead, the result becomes 4200.45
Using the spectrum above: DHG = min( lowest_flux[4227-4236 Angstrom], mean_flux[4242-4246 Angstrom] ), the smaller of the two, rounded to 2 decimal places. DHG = 8.81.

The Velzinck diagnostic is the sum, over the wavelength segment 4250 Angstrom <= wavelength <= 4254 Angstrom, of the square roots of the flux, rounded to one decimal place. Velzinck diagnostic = 6.2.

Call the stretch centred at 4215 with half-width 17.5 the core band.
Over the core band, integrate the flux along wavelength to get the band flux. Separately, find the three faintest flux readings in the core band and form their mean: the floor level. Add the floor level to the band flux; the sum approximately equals 340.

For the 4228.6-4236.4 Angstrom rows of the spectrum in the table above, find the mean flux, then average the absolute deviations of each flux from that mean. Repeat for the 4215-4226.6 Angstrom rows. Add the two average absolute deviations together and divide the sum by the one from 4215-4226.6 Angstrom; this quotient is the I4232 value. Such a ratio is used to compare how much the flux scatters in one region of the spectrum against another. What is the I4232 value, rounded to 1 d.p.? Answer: 1.3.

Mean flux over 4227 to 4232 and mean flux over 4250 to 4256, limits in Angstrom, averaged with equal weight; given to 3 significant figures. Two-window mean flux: 9.48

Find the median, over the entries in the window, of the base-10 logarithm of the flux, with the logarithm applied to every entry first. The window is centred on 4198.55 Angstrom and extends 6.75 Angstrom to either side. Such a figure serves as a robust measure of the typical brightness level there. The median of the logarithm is 0.95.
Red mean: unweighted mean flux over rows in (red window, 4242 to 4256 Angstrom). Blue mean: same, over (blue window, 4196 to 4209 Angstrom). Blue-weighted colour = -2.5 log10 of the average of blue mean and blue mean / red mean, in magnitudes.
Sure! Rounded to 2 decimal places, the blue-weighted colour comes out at -1.75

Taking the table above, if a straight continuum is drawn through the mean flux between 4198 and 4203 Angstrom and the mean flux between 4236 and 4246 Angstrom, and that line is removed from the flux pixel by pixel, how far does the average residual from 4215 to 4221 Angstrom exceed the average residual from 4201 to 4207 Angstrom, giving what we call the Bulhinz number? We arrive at 1.0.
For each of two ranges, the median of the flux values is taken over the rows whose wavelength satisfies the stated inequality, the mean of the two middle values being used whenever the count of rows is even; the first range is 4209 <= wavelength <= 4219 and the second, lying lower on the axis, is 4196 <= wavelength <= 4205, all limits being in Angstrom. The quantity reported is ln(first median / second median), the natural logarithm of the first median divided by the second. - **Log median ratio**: 0.12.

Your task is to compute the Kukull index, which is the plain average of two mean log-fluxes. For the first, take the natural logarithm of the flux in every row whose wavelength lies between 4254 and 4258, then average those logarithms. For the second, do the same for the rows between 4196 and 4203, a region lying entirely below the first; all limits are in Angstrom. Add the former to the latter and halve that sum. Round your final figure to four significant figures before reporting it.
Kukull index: 2.228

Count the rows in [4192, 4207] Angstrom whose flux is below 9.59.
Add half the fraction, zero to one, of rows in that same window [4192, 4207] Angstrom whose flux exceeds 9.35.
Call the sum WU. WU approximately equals 8.1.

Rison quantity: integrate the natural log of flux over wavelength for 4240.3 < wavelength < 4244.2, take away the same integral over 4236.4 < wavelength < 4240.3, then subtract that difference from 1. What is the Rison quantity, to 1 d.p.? 0.9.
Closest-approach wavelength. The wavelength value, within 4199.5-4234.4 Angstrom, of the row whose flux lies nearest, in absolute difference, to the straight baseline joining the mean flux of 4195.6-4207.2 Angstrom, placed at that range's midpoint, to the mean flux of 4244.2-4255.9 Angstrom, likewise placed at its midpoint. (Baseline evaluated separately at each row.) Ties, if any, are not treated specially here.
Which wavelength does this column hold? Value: 4204.32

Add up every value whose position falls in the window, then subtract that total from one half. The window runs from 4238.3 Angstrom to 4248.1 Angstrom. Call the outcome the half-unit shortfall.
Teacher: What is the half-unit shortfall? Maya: -48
